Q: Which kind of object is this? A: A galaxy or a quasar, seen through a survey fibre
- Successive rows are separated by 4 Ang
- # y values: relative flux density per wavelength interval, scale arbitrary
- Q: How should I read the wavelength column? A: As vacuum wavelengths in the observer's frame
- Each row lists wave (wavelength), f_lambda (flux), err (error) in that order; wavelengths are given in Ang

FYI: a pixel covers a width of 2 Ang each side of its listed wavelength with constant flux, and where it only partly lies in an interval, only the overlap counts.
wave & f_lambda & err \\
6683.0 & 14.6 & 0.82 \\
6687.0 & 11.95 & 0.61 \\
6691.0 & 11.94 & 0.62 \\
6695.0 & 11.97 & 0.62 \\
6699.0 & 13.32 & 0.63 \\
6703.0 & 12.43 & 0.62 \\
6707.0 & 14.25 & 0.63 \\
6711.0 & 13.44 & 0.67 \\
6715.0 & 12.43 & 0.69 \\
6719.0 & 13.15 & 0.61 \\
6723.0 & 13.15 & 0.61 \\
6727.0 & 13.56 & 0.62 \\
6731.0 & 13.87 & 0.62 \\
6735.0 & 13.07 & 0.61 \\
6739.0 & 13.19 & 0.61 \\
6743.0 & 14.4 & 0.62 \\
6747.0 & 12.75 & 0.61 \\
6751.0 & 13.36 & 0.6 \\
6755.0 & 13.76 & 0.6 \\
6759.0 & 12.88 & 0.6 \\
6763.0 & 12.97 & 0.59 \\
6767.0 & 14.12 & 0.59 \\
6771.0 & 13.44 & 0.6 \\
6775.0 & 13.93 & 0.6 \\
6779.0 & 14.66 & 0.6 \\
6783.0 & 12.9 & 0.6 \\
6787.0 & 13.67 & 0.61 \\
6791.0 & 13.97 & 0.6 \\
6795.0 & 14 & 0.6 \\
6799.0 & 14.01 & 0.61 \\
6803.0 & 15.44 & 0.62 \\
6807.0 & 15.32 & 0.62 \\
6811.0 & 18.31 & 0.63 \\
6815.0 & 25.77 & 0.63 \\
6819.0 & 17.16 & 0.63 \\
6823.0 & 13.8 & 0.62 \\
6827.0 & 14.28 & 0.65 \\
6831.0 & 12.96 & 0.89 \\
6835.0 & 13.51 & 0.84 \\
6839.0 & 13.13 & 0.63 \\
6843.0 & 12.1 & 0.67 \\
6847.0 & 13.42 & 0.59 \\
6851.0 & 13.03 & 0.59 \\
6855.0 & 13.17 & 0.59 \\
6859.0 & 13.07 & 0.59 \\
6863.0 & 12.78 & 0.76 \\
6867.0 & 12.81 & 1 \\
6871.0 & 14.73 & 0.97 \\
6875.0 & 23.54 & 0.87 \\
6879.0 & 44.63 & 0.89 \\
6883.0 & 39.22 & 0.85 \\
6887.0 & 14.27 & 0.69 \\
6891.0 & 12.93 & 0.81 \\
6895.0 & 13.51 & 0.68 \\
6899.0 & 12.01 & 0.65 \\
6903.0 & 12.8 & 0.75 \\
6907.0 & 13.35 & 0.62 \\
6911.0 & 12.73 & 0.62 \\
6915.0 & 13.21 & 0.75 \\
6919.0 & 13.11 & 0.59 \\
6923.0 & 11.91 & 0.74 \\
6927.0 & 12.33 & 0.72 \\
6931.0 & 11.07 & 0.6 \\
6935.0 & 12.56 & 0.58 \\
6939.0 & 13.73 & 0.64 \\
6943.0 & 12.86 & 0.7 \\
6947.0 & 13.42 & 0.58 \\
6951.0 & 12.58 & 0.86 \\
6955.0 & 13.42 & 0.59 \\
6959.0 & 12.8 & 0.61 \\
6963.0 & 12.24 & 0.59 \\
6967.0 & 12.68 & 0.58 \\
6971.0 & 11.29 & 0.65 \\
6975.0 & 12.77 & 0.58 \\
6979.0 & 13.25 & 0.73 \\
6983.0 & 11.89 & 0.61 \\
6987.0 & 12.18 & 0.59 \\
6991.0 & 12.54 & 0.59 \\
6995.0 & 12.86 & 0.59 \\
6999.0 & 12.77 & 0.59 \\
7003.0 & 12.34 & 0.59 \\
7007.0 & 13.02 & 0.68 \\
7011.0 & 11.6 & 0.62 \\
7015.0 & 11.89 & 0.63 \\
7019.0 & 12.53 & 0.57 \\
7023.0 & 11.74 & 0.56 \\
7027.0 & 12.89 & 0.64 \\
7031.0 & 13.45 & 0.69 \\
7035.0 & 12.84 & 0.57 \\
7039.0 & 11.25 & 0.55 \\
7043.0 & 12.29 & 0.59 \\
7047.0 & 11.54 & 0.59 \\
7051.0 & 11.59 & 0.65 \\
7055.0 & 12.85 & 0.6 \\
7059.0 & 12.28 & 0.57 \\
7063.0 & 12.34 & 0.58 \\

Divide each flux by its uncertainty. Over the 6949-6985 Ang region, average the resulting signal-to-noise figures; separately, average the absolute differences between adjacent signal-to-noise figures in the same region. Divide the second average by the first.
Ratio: 0.16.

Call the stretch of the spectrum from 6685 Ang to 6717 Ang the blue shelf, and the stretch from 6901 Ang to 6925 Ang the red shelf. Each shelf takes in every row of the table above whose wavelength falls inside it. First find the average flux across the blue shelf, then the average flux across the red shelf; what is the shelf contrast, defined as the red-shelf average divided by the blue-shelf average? 1.0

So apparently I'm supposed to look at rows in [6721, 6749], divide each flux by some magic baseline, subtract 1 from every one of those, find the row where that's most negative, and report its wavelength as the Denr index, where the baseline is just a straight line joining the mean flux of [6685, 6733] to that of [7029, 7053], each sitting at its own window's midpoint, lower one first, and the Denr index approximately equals 6747.0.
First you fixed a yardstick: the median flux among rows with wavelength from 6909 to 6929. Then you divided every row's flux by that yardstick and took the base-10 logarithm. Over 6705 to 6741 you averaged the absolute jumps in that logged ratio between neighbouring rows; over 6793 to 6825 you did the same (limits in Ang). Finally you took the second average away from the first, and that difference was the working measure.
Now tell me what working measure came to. -0.0605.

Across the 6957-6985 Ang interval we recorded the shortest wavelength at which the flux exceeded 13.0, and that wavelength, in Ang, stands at 6979.0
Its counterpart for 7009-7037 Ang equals 7031.0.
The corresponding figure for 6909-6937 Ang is 6915.0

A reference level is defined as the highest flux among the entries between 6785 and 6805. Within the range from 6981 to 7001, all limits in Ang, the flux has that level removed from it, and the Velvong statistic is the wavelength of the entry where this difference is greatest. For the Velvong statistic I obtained 6995.0 Ang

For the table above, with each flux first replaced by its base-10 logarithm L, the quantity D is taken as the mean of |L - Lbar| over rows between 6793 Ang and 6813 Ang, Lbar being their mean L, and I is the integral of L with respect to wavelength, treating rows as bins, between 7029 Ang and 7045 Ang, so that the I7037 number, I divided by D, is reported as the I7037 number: 550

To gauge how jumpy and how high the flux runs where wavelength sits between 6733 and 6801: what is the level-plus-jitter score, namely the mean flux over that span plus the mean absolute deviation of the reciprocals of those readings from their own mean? 13.6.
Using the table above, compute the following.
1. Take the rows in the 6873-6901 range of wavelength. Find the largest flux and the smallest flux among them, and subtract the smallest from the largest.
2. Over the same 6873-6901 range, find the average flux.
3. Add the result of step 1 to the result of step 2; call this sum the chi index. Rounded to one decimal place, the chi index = 55.5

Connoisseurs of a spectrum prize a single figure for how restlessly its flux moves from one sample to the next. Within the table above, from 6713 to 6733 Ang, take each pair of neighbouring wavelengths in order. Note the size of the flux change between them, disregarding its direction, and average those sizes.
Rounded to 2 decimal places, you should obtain 0.36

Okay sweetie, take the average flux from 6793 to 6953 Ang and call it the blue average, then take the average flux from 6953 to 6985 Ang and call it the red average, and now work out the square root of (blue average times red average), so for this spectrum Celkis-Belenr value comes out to 13.9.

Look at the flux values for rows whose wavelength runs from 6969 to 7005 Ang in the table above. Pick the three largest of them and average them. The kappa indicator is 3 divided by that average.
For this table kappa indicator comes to 0.231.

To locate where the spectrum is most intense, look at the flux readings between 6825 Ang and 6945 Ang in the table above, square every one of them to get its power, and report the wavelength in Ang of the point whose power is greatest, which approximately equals 6879.0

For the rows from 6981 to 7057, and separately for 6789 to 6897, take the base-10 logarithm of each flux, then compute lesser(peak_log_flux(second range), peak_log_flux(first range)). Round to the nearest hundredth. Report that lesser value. 1.13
